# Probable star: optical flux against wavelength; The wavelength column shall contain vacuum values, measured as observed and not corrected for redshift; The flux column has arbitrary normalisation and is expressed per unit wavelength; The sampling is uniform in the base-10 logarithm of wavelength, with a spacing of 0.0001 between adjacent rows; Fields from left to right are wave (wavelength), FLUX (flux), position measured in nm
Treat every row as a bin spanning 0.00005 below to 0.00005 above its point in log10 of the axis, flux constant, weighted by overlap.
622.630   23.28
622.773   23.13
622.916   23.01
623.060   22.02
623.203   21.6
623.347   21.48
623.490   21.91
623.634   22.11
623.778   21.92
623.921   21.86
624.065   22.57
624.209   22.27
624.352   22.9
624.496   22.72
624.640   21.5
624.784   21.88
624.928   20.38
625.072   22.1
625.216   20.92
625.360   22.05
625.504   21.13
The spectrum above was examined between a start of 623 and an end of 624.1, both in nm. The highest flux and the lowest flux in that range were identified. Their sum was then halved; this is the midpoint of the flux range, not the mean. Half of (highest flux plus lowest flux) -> 22.0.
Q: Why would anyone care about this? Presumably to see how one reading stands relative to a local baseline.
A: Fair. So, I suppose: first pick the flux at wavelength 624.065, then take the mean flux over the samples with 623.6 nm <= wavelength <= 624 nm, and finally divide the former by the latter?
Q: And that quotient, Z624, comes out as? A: 1.03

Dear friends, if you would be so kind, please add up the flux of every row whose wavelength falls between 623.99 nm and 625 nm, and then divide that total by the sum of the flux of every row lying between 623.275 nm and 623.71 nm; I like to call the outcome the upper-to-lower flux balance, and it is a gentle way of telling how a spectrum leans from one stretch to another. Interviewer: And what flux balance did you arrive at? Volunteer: 2.4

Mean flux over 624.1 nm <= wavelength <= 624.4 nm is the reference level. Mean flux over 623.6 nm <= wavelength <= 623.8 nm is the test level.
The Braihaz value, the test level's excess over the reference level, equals -0.6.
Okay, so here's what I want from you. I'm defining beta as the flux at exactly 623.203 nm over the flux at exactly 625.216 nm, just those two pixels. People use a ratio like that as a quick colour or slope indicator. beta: 1.03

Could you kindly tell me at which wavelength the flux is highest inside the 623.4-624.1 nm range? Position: 624.065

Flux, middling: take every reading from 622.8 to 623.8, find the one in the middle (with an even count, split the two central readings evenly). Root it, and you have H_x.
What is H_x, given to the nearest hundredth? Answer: 4.68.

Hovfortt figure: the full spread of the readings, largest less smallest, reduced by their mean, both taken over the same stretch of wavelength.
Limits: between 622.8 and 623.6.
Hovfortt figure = -20.5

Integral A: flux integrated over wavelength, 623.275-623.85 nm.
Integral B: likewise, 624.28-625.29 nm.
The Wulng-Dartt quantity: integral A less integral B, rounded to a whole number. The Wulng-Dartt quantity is -9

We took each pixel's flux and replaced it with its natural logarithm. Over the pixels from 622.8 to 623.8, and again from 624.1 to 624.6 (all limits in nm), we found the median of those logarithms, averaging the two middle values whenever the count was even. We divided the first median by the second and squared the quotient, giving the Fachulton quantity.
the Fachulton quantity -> 0.98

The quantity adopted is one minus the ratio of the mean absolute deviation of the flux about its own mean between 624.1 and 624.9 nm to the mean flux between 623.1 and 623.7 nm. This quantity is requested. 0.979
